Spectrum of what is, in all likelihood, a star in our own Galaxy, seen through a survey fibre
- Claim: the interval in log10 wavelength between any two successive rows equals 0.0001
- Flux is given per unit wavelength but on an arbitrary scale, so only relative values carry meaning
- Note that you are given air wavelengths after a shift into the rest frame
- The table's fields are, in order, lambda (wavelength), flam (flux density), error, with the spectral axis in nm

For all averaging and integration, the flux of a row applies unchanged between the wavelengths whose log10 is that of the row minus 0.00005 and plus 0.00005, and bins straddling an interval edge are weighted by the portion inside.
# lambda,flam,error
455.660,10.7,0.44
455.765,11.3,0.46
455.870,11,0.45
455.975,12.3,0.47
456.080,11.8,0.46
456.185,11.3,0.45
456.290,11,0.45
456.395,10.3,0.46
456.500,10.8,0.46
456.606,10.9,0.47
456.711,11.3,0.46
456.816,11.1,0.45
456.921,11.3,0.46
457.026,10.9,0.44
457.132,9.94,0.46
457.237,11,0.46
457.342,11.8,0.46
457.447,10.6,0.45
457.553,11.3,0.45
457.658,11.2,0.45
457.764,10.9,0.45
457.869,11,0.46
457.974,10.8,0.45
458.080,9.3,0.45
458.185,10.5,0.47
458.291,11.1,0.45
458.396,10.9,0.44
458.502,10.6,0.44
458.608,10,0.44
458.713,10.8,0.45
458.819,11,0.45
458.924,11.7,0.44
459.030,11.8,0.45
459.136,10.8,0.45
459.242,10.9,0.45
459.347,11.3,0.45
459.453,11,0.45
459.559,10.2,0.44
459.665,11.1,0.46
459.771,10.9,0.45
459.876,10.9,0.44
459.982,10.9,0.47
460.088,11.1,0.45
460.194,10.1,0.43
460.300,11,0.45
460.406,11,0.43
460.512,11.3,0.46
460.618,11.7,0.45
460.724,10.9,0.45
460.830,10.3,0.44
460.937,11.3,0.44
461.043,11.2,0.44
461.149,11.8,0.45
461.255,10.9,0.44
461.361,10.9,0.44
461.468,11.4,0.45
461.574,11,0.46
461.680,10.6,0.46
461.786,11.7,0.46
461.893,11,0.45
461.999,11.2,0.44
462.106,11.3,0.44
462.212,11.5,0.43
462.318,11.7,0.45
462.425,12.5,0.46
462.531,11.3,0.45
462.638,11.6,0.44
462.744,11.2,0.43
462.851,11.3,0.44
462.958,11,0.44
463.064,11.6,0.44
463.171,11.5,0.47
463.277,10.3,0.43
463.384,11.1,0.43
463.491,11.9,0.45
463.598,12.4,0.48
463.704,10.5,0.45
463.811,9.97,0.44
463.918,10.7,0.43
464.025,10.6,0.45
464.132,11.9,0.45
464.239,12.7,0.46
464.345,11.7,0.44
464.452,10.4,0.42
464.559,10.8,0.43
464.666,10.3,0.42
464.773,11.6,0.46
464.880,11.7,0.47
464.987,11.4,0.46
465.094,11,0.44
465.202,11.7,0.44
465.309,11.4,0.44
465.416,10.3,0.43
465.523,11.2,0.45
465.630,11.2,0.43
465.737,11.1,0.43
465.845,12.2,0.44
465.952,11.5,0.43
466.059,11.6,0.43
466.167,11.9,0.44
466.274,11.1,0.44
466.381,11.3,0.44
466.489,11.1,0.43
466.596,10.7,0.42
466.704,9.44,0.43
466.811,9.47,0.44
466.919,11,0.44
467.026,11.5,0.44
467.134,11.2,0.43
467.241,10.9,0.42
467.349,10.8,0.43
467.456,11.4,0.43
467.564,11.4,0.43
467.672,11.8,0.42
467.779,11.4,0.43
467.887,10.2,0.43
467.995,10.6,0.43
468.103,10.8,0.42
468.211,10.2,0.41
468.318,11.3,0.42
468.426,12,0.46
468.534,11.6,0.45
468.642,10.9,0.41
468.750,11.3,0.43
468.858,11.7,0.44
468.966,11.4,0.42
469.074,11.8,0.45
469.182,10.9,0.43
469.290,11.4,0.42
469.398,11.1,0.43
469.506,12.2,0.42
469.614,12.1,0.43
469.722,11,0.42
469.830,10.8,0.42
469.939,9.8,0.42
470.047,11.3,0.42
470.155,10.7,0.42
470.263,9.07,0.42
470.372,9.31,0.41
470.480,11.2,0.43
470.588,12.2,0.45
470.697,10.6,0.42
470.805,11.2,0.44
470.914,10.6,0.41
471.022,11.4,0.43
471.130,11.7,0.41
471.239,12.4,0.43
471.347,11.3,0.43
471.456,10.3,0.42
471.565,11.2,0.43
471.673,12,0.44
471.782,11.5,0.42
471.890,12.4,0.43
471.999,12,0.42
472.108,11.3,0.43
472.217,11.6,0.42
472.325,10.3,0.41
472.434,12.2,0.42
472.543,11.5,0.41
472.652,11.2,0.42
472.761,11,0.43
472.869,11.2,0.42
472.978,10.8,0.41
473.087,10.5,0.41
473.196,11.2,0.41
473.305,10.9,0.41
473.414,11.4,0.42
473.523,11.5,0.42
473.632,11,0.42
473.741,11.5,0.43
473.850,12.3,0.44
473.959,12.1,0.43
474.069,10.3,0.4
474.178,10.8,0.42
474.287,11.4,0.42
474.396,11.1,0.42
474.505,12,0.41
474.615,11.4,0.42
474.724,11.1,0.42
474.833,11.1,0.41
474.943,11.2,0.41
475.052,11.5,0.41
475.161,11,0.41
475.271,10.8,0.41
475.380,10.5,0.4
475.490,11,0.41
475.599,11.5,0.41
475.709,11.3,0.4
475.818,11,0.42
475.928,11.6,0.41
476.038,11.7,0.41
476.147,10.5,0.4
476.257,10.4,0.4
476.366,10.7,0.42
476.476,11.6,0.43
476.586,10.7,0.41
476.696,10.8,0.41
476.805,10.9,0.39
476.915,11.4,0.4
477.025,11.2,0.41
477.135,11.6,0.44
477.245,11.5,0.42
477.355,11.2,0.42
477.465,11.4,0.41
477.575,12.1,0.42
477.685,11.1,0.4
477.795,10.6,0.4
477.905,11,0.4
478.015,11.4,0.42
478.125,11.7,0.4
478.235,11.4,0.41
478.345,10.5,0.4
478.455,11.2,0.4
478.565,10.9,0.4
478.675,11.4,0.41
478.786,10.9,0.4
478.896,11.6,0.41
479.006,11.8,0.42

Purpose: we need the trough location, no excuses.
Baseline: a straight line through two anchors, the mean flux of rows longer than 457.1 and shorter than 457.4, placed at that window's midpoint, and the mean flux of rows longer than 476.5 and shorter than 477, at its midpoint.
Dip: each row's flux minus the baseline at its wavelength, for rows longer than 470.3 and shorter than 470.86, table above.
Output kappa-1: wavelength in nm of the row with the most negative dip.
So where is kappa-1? 470.372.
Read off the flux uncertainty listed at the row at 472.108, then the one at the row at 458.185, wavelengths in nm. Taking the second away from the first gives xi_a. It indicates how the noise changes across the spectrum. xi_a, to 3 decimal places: -0.040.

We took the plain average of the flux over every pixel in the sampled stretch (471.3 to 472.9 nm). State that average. 11.4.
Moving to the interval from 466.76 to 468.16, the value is 11.0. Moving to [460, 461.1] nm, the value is 11.0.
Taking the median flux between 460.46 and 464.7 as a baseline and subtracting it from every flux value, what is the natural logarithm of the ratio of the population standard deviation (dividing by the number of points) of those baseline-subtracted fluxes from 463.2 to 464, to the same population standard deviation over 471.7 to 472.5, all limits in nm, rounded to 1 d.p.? 0.2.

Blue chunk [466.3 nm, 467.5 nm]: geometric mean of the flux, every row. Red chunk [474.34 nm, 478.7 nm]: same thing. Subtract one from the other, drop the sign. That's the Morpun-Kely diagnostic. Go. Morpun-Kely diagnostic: 0.39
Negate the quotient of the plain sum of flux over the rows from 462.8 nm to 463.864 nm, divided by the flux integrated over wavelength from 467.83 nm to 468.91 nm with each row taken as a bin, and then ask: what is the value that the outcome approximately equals -9.35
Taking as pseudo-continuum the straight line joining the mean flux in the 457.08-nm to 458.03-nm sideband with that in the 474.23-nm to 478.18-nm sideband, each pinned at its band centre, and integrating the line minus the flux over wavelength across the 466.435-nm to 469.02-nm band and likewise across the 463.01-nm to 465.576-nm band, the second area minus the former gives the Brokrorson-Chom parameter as -0.60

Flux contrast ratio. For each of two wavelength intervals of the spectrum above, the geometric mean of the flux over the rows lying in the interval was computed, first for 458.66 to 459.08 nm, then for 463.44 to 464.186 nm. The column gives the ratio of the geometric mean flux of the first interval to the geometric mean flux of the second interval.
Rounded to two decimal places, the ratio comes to 1.02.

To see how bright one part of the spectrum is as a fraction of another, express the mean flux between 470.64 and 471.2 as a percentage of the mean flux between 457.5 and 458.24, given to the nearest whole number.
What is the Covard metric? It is 104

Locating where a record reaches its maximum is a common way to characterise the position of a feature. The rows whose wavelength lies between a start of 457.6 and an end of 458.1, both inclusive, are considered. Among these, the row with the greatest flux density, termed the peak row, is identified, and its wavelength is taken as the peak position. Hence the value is 457.658 nm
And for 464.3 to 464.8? 464.345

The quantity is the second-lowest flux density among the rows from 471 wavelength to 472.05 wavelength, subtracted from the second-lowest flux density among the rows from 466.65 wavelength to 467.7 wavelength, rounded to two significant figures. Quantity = -1.7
